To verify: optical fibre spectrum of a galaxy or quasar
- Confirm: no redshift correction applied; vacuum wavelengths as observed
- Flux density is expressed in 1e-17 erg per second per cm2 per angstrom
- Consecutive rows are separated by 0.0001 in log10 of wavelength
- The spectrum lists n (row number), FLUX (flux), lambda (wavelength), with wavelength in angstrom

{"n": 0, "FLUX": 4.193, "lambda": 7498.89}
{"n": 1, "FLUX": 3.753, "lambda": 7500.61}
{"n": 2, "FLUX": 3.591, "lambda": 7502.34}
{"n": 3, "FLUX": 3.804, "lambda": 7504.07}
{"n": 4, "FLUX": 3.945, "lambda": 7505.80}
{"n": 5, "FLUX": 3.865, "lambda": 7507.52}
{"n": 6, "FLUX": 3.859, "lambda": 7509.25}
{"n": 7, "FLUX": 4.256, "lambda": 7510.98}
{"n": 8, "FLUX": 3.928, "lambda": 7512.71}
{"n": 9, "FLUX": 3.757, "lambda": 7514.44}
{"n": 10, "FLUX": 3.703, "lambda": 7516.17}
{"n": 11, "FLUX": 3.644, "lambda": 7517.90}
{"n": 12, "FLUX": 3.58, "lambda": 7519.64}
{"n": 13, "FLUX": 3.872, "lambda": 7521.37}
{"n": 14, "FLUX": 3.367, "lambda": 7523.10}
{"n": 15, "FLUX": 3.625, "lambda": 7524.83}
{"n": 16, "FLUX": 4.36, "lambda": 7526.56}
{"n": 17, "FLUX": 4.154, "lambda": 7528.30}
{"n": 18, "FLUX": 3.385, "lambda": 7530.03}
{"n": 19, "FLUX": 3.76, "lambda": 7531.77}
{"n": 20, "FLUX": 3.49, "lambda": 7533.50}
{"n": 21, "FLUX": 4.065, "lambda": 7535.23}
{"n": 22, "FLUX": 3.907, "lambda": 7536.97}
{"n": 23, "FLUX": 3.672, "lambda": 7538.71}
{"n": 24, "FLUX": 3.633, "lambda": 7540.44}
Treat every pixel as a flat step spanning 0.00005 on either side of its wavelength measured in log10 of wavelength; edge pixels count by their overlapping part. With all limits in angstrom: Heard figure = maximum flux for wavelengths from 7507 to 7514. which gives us 4.256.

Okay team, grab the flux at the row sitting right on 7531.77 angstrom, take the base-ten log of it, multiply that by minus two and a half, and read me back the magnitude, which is -1.44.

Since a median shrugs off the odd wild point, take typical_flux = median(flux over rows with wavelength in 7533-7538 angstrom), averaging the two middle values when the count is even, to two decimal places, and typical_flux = 3.91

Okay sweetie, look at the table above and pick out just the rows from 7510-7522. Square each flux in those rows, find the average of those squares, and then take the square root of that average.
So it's 3.83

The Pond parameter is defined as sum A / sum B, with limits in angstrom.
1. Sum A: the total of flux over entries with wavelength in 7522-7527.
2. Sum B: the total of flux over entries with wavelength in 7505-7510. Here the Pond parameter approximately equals 0.97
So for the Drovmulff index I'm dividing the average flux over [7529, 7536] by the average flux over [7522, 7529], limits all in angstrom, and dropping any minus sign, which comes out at 0.95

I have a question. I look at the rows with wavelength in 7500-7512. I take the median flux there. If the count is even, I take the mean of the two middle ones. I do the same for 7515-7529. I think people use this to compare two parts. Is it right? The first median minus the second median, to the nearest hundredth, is 0.19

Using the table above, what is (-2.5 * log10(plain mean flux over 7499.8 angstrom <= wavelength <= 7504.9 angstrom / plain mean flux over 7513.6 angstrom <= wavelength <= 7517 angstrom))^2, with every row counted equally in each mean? 0.0000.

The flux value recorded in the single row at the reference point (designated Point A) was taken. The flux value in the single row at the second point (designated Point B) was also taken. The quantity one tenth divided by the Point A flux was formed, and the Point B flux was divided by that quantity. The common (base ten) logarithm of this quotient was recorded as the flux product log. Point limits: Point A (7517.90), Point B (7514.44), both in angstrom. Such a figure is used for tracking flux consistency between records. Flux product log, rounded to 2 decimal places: 2.14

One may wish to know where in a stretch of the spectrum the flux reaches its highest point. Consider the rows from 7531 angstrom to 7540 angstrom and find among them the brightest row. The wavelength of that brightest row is 7535.23 angstrom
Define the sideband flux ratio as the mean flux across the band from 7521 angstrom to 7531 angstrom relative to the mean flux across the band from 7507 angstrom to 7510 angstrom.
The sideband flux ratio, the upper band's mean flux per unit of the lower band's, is 0.982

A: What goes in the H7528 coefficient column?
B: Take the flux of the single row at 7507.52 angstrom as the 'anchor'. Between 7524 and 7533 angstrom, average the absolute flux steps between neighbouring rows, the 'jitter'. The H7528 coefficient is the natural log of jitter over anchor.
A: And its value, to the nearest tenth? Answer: -2.0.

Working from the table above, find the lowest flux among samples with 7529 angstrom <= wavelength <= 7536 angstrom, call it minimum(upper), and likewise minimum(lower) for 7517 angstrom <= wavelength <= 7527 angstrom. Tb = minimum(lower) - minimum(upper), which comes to -0.018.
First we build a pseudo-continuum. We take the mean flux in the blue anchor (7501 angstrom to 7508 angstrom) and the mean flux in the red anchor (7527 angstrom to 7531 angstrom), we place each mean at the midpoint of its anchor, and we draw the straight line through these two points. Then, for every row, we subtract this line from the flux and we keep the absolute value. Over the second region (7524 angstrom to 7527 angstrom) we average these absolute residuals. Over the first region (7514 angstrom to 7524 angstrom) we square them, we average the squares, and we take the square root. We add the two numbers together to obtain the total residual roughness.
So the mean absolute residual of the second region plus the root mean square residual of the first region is 0.57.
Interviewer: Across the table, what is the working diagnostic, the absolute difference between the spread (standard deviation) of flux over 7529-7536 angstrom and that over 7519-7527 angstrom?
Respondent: 0.076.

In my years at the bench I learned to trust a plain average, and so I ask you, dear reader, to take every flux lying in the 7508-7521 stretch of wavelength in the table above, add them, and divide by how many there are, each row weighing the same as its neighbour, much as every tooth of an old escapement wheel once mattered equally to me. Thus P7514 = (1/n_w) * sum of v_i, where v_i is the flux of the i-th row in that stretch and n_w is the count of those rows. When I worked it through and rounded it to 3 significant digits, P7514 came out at 3.82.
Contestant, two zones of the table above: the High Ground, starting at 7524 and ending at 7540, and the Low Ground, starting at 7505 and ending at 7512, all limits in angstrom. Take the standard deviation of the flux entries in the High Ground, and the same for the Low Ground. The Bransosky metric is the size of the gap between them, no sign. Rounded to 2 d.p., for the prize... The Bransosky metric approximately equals 0.14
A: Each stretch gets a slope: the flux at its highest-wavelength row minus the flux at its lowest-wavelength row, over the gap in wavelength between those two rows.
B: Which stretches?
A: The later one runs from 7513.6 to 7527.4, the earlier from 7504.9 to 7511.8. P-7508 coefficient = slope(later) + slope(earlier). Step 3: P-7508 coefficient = 0.11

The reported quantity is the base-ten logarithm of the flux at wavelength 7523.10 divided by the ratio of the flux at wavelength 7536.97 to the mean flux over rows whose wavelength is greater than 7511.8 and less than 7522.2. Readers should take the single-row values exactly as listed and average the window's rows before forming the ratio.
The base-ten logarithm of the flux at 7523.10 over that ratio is 0.509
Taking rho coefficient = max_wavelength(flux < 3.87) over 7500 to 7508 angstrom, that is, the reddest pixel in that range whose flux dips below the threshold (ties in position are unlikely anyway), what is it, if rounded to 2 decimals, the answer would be 7507.52 angstrom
